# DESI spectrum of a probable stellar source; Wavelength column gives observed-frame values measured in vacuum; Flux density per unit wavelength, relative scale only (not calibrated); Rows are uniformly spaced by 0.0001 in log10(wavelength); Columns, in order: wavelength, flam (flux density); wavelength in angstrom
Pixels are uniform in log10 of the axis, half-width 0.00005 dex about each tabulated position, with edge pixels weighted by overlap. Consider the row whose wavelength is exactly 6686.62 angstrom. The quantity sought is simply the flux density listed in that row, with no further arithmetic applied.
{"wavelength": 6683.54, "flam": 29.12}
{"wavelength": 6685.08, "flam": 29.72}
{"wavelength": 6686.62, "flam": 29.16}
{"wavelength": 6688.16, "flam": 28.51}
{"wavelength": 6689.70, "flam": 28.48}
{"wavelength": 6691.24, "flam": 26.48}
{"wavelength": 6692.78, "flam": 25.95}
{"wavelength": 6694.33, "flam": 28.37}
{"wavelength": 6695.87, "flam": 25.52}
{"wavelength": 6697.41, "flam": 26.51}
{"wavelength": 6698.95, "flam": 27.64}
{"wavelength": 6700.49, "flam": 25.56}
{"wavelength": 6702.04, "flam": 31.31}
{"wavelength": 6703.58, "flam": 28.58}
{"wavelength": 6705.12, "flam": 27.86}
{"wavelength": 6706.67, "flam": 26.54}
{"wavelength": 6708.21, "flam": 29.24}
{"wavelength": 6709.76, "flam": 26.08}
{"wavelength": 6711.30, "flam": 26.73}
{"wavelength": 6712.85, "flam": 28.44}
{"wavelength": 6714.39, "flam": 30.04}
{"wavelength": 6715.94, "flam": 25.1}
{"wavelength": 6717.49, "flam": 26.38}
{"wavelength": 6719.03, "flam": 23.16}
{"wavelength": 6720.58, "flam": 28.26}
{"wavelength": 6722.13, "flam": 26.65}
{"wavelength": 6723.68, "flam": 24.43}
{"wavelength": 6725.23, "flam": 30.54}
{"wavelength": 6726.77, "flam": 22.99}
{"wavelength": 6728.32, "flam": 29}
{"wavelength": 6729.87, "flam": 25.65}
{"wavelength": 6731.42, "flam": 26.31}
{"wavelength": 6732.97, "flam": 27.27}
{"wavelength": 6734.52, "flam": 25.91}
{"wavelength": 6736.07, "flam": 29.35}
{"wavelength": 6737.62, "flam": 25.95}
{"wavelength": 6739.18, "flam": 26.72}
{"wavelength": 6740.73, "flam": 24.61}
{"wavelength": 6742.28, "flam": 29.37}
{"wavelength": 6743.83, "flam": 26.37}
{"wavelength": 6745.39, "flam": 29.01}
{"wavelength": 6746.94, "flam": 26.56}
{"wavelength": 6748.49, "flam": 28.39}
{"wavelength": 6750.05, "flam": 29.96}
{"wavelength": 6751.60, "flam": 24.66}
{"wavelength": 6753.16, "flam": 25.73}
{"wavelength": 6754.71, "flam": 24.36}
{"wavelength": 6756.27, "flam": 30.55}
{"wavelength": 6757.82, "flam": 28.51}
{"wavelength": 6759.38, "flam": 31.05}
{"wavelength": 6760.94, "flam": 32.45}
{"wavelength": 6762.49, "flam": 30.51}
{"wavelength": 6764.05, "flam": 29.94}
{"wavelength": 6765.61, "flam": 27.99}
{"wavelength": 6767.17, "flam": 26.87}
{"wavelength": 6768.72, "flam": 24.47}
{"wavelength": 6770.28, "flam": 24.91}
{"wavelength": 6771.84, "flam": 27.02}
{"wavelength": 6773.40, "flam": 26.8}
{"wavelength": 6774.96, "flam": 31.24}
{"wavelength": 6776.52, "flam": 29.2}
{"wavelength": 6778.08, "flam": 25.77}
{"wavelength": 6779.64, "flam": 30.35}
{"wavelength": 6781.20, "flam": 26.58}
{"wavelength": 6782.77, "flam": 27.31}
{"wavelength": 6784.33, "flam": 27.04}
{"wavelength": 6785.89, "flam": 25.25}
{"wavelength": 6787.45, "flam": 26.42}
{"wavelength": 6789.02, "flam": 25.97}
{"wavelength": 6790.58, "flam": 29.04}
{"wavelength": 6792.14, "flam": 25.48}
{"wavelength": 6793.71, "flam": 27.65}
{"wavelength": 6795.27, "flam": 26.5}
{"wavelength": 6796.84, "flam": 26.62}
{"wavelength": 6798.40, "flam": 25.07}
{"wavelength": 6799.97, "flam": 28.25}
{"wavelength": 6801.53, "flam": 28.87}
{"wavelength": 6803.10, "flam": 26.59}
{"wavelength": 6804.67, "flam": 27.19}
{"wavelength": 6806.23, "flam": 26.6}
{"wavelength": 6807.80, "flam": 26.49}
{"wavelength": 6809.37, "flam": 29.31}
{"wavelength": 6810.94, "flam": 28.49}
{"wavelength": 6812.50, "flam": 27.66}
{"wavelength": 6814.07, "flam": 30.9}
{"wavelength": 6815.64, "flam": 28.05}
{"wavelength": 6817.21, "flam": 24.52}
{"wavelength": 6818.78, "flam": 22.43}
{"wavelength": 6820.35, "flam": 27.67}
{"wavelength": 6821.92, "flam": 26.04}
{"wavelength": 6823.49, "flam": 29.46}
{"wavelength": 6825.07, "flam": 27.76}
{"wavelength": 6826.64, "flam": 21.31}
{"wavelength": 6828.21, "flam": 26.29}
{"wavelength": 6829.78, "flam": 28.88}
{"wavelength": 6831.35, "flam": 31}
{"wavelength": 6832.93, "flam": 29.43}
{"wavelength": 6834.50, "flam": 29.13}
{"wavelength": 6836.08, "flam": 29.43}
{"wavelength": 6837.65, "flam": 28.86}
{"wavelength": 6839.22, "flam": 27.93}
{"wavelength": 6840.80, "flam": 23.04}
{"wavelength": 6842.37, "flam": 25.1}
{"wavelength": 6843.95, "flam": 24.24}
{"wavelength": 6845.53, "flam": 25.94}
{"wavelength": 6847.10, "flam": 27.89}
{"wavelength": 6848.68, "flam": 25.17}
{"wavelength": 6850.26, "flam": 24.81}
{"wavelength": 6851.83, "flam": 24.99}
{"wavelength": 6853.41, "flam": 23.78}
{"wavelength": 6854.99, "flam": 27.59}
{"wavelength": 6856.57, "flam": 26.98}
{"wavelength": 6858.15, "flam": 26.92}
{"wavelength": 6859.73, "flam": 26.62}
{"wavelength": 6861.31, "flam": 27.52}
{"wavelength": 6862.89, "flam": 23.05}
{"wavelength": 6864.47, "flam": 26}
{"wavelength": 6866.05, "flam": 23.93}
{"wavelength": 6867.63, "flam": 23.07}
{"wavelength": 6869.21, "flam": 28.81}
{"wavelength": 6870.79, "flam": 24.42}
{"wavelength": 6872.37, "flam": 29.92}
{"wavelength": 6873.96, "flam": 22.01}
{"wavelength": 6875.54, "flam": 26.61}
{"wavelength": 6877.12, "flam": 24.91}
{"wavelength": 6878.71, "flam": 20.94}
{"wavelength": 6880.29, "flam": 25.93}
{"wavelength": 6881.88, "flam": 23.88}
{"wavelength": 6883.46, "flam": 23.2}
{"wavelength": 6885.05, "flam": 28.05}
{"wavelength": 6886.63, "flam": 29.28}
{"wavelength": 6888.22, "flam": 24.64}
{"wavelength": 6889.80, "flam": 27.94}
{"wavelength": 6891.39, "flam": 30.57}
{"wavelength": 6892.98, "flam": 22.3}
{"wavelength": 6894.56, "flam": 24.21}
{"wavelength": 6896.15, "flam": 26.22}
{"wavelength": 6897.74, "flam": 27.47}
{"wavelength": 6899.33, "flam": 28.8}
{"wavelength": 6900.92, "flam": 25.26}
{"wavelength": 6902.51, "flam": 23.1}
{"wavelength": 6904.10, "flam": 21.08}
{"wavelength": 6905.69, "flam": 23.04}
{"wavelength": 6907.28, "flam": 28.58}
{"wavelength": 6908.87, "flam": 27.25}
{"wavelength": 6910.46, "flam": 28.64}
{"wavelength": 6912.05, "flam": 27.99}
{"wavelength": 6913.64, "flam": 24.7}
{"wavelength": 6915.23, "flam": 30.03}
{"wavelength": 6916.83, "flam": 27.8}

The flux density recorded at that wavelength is 29.16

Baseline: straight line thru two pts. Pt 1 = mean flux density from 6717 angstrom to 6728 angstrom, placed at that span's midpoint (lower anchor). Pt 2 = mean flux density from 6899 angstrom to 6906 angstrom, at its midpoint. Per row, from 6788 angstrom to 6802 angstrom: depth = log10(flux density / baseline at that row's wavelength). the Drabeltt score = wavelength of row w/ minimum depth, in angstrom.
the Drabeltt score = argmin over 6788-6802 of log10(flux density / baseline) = 6798.40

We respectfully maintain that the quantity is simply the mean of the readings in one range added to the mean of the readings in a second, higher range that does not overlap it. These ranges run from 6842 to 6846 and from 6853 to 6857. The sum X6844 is 51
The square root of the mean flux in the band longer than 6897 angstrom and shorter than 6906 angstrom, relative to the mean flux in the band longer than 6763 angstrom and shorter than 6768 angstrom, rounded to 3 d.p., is 0.176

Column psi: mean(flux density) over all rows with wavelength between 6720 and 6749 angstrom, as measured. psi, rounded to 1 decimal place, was 27.0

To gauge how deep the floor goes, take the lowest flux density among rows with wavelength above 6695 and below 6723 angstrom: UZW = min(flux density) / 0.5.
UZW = 46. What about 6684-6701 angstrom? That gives 51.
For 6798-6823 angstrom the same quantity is 45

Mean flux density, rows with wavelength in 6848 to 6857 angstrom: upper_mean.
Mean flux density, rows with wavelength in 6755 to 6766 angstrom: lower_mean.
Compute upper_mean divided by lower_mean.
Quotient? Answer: 0.85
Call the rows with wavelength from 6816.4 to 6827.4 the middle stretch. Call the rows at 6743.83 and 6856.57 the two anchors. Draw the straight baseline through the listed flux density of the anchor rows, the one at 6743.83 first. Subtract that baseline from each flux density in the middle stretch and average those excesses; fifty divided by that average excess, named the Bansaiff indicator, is -42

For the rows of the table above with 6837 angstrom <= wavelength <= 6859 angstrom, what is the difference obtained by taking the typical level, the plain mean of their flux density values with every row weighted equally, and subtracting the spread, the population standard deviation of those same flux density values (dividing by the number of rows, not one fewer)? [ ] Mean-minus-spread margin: 24.2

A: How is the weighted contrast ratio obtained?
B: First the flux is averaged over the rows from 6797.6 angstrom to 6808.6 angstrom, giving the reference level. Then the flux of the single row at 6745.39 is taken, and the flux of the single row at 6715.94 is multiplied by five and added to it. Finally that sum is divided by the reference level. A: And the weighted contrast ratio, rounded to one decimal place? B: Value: 5.7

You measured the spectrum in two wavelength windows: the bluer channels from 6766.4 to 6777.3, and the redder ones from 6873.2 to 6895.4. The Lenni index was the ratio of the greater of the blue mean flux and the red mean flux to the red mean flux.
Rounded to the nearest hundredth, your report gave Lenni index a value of 1.07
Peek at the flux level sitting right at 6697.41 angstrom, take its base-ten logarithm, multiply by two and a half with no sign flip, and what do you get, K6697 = 3.56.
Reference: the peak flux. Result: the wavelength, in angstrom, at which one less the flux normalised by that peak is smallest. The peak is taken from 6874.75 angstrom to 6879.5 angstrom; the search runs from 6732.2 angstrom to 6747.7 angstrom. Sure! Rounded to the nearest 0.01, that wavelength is 6742.28 angstrom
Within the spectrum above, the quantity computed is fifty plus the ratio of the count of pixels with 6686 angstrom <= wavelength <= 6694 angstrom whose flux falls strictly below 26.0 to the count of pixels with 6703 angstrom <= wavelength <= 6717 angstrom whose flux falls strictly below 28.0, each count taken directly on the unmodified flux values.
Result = 50.2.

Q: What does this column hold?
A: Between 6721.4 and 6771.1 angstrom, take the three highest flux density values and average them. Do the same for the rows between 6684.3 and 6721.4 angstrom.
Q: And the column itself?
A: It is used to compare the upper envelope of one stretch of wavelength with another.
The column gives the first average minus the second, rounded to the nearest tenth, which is 1.0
